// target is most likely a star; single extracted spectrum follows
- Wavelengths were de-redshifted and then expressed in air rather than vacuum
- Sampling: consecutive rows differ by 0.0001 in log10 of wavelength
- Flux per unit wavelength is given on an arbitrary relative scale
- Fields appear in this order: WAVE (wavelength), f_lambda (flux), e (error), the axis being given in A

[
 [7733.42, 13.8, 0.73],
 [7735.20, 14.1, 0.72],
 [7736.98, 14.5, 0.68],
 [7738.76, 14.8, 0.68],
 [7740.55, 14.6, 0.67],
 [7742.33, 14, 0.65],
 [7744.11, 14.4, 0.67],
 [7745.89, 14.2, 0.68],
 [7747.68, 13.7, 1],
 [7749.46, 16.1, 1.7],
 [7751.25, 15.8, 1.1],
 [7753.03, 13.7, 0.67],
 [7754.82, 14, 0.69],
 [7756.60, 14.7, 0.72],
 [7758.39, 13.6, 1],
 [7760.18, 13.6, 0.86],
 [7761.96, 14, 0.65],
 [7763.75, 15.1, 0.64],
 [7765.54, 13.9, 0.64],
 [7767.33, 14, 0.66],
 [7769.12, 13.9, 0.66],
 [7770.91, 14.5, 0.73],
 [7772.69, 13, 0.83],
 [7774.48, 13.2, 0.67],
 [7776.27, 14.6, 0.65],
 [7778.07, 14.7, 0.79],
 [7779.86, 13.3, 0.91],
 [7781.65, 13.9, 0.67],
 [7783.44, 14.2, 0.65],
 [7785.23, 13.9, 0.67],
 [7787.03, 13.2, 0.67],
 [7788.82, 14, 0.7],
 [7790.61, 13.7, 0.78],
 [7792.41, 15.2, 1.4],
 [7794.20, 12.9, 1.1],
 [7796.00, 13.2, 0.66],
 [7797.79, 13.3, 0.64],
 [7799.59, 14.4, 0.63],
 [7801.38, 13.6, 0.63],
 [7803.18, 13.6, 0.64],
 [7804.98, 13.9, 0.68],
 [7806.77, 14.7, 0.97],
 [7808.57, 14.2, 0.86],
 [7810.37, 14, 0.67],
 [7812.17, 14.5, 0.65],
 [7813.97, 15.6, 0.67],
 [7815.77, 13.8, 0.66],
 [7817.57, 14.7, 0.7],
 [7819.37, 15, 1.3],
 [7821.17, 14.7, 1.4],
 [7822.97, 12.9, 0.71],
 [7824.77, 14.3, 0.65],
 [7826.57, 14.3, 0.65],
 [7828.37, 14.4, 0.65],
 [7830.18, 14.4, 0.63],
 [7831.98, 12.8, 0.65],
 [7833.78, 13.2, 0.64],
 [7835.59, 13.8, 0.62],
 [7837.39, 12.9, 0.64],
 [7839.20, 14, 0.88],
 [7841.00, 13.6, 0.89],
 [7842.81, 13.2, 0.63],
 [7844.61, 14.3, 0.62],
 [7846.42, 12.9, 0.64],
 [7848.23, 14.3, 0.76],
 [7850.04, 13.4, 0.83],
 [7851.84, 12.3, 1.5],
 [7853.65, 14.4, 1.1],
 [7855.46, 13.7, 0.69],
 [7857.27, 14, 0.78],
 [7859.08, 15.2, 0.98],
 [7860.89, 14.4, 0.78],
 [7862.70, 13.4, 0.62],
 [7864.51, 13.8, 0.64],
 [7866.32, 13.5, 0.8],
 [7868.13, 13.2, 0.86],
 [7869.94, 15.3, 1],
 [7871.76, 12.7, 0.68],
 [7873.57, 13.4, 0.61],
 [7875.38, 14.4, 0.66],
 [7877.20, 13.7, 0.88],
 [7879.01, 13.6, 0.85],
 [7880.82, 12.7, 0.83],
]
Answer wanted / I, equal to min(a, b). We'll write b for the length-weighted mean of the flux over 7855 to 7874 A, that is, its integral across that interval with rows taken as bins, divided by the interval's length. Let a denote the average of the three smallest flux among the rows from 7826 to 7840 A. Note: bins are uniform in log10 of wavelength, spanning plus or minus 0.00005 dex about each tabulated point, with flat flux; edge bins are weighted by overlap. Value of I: 13.0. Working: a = 13.0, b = 13.9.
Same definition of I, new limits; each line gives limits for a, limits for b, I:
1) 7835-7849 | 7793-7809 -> 13.0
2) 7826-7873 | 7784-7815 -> 12.6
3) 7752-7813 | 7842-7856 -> 13.0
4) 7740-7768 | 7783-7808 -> 13.6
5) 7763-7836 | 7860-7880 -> 12.9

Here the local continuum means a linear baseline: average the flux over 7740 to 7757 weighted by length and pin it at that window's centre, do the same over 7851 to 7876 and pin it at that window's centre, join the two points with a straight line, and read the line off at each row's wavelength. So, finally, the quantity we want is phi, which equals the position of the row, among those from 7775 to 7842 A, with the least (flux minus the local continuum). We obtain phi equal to 7794.20 A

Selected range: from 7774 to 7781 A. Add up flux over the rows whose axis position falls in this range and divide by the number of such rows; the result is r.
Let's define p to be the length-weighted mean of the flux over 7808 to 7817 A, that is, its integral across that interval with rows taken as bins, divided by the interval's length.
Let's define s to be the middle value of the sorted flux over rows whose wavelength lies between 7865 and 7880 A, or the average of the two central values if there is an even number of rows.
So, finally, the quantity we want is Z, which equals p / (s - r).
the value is -36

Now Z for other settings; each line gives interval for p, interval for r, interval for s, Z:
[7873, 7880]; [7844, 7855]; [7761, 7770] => 34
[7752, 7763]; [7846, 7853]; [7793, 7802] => 186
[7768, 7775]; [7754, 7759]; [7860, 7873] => -23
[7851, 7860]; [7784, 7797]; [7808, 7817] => 30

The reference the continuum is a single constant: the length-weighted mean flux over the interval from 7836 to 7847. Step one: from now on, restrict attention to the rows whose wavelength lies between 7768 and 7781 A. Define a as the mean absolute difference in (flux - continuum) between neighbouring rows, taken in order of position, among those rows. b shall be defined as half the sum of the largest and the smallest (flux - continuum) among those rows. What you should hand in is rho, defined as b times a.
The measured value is 0.29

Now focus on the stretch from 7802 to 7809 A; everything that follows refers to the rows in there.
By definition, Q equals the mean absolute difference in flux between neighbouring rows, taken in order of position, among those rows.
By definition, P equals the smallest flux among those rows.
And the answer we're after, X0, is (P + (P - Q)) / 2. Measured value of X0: 13.3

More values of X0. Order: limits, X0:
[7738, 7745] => 13.8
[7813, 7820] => 13.3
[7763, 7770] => 13.7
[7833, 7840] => 12.5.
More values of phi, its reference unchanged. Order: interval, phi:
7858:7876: 7871.76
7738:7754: 7747.68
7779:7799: 7794.20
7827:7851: 7831.98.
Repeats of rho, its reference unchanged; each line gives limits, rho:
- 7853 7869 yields 0.43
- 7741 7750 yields 1.21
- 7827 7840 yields 0.06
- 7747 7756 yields 1.76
